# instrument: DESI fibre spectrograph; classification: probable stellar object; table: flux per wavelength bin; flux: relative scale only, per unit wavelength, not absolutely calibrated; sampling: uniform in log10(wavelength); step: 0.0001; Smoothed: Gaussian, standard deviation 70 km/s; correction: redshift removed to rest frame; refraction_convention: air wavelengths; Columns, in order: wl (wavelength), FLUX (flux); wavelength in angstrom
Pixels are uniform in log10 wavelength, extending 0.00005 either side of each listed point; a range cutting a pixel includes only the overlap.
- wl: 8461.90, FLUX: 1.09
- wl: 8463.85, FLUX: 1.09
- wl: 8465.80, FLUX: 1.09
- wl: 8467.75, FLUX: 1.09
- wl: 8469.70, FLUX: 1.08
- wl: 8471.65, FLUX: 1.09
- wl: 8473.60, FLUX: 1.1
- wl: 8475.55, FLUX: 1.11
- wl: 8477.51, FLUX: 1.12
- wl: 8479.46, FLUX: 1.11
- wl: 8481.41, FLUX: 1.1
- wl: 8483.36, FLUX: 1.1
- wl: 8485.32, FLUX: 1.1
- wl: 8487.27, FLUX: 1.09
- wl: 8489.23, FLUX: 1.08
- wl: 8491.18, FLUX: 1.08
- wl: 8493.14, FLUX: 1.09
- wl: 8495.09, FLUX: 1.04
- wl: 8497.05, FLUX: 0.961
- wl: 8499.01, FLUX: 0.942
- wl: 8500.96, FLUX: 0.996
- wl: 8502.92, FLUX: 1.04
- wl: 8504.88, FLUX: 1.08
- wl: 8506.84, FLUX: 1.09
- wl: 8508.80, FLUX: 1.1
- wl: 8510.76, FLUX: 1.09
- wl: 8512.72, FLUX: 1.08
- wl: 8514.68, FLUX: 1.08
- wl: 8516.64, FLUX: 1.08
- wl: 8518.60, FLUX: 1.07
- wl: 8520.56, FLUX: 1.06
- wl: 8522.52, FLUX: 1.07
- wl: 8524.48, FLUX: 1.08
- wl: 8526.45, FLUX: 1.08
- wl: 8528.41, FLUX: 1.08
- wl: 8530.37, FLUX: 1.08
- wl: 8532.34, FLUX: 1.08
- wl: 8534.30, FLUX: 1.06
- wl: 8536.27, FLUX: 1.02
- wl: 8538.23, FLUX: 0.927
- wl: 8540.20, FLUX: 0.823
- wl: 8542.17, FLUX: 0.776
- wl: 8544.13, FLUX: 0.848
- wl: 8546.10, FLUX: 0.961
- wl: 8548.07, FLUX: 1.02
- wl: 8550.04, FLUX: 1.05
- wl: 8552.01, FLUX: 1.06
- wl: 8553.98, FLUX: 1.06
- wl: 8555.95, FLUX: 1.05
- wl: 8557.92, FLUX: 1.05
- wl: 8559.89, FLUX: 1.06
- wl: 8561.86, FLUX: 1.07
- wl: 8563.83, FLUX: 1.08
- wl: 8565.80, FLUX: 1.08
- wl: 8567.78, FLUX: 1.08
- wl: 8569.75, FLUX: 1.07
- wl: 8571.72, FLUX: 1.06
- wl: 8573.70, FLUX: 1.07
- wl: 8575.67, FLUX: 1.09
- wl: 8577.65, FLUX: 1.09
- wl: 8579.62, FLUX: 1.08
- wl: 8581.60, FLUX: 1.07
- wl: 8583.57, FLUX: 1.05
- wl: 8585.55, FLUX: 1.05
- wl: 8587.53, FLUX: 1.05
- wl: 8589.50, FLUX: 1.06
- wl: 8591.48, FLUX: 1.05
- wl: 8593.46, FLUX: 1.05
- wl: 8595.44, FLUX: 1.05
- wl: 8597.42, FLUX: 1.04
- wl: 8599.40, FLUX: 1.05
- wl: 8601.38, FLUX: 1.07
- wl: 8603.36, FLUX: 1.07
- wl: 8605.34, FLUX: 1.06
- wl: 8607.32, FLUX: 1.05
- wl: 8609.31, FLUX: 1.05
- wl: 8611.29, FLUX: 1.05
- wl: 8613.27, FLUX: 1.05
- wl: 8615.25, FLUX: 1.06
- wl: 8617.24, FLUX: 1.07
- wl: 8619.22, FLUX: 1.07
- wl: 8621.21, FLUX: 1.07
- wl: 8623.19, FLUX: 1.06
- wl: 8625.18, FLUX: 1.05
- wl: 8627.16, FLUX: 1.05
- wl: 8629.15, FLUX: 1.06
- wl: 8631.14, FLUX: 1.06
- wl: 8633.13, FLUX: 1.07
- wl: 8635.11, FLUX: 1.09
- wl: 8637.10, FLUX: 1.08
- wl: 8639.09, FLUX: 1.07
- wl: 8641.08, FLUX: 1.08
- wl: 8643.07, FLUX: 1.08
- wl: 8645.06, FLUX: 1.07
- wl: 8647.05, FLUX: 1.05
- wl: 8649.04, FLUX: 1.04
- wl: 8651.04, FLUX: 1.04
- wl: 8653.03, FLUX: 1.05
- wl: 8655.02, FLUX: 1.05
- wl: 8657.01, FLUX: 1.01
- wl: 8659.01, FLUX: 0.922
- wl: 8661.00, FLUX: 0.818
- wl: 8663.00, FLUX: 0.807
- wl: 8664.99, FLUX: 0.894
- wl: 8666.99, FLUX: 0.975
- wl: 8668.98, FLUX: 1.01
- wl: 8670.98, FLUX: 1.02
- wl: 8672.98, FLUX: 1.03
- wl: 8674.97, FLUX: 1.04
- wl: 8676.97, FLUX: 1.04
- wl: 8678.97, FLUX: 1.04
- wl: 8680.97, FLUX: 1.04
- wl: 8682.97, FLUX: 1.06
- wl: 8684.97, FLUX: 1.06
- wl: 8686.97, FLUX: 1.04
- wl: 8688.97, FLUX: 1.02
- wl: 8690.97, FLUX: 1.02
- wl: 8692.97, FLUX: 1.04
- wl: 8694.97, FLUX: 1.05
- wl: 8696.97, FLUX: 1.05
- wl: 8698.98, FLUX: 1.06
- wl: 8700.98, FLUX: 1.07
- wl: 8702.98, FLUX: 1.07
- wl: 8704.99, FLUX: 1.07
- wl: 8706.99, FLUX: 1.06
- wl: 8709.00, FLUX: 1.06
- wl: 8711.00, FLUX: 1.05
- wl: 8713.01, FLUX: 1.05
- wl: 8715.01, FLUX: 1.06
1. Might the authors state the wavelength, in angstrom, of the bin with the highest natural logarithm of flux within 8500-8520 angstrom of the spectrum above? 8508.80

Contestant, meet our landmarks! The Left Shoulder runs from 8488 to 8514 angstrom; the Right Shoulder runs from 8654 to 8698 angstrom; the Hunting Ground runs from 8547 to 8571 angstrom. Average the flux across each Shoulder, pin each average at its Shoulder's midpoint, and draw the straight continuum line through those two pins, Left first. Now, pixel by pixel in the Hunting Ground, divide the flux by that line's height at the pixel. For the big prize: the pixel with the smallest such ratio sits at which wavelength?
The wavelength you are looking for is 8548.07 angstrom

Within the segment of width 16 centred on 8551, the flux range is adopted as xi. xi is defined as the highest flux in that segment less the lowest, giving 0.21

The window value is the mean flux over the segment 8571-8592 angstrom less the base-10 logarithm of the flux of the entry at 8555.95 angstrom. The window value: 1.04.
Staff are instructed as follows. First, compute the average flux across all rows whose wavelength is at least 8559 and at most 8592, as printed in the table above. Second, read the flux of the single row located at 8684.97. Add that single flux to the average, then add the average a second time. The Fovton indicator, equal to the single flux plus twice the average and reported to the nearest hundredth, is 3.20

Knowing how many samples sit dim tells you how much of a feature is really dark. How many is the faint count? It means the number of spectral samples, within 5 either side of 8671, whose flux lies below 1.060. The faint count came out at 5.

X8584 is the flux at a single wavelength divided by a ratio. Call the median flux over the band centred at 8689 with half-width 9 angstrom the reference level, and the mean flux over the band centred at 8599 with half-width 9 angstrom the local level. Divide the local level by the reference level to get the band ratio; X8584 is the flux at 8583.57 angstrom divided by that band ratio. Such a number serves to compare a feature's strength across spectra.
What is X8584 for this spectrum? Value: 1.04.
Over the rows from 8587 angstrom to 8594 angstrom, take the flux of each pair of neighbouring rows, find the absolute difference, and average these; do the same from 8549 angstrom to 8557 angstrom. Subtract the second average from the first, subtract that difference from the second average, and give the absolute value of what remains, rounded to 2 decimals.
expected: 0.01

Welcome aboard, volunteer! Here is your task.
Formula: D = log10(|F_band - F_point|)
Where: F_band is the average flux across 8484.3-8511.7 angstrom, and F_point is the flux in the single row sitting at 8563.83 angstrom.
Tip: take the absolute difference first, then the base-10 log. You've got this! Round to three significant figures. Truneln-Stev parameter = -1.61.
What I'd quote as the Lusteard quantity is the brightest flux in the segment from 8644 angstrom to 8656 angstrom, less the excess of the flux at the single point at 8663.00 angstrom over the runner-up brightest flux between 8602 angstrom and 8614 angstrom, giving 1.32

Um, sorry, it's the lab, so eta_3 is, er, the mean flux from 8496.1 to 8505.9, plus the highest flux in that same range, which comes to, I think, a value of 2.08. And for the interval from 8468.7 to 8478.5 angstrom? 2.22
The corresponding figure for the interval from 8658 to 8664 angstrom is 1.77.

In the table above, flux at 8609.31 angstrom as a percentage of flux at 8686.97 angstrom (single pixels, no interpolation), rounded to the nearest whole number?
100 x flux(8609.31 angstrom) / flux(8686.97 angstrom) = 101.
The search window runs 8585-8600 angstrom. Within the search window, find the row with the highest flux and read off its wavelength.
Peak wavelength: 8589.50 angstrom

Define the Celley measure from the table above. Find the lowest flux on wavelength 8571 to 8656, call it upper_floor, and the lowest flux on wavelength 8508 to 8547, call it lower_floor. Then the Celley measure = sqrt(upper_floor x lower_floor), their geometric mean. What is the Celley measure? 0.90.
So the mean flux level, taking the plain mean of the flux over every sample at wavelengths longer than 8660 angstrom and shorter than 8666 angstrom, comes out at 0.84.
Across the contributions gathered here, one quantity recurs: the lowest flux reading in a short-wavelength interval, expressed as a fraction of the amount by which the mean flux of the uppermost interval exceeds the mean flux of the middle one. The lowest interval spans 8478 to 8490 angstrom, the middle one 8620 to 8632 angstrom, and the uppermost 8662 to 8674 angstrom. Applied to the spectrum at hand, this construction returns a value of -11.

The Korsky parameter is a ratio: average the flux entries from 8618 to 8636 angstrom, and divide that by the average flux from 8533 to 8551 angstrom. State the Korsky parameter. 1.13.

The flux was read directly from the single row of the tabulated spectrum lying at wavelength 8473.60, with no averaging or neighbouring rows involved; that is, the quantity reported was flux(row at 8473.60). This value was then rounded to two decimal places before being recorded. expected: 1.10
